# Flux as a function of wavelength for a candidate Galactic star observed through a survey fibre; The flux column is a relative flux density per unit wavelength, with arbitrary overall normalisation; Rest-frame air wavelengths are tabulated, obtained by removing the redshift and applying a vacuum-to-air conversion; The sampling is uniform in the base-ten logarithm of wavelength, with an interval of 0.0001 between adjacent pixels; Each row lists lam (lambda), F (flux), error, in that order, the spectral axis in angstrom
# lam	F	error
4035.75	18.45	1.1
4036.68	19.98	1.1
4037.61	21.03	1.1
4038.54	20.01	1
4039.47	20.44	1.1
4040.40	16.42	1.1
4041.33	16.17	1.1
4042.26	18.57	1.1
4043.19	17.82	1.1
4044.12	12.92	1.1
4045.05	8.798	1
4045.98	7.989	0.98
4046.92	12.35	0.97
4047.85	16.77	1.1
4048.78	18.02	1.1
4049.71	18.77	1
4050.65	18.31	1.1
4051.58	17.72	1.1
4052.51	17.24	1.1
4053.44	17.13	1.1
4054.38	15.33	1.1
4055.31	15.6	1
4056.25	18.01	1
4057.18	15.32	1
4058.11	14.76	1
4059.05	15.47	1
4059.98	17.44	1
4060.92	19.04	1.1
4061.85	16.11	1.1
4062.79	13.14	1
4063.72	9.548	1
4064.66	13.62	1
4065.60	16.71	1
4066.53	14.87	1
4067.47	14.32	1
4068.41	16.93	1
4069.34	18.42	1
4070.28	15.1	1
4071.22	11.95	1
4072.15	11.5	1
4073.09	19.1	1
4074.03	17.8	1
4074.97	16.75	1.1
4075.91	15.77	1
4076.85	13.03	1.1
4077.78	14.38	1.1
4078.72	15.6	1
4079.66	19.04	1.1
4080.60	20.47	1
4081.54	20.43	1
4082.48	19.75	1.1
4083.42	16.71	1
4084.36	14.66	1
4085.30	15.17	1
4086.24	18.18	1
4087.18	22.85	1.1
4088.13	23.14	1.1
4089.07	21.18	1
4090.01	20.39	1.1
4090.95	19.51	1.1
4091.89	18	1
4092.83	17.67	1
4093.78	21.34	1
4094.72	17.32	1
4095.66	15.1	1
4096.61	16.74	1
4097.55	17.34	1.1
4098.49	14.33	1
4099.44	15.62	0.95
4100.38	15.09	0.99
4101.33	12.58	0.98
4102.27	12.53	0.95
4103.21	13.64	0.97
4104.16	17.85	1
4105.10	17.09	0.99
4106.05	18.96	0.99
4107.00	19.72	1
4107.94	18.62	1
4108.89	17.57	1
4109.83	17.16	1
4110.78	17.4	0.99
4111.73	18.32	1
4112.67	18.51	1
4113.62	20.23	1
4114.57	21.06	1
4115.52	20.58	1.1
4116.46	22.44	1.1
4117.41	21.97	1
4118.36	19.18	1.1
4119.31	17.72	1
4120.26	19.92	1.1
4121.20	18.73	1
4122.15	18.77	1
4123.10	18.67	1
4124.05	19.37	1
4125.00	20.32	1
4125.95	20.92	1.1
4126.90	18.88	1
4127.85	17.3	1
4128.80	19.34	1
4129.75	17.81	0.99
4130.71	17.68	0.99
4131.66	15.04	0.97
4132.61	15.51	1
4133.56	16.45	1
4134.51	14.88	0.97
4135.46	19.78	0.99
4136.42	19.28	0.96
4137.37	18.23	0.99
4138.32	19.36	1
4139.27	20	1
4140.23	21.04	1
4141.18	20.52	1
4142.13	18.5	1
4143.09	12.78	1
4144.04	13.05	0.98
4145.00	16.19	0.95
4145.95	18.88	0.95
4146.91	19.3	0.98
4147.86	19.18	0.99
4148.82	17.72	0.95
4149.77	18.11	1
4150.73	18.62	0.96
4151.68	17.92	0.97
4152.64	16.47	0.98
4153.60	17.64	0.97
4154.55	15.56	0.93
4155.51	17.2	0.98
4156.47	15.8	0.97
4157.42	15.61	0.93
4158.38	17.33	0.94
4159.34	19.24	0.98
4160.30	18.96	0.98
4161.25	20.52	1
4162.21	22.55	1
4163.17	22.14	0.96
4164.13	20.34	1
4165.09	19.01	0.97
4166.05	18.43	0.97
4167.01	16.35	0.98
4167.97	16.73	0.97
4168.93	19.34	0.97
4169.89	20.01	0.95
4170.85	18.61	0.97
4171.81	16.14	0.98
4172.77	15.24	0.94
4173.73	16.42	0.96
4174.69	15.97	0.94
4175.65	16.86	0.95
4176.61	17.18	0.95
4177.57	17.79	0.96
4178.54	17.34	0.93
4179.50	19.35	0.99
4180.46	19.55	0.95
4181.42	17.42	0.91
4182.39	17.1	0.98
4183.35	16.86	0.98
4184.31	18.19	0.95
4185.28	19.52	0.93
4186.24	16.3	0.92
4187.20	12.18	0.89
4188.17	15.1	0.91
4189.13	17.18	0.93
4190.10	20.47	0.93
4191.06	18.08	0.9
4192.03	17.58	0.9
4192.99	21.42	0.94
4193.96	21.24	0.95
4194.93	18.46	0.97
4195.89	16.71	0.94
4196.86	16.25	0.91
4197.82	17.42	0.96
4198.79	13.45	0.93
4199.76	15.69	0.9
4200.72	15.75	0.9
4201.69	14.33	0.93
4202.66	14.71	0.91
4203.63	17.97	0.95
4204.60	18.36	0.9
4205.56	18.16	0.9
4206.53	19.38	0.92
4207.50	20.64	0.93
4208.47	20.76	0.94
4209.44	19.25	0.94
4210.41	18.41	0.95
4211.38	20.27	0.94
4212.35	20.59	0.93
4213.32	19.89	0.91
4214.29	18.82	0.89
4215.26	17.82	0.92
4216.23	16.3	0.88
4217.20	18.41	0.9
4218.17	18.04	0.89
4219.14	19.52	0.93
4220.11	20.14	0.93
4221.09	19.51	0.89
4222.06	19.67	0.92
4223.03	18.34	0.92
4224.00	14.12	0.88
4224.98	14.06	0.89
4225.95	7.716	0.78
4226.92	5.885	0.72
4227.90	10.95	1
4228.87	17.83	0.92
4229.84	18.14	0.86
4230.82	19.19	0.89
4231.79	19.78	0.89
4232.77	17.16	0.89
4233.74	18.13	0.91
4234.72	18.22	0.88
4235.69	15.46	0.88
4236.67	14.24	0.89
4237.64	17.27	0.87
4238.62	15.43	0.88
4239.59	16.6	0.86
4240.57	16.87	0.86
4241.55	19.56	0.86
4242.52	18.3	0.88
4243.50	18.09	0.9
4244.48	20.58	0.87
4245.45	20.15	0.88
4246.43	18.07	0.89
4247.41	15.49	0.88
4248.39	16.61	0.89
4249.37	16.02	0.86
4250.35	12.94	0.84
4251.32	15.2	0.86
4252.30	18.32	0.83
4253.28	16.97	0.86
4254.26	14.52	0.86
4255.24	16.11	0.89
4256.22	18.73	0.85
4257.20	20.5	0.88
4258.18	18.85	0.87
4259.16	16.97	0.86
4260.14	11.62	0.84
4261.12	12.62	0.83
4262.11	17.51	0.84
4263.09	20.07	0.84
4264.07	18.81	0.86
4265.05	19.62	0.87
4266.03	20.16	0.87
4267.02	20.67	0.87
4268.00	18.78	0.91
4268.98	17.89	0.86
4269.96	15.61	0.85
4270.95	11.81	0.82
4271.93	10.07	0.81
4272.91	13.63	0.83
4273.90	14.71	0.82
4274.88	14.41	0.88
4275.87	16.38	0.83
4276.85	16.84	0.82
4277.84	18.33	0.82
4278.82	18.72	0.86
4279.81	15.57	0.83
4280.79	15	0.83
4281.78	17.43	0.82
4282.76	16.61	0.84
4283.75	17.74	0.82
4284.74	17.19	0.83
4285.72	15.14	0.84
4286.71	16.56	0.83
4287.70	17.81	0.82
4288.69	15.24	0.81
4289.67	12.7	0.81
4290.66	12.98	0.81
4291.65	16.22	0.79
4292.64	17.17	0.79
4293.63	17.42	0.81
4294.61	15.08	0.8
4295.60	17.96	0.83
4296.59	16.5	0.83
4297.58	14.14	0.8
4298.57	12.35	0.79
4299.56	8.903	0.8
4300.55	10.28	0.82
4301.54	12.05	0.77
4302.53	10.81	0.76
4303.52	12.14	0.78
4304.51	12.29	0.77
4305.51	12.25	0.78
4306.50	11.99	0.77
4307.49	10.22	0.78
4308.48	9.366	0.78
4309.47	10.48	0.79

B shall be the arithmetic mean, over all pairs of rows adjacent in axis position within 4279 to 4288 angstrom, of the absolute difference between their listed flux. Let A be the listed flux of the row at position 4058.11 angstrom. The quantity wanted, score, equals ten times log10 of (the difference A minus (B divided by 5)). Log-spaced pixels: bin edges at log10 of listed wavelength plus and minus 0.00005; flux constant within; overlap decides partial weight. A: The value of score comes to 11.6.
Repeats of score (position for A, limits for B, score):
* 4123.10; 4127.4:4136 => 12.6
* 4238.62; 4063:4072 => 11.7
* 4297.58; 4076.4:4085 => 11.4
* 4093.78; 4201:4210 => 13.2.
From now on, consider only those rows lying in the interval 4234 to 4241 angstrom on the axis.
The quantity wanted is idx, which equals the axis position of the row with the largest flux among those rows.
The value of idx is 4234.72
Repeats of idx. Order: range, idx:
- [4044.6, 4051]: 4049.71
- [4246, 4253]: 4252.30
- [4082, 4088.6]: 4088.13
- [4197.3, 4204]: 4203.63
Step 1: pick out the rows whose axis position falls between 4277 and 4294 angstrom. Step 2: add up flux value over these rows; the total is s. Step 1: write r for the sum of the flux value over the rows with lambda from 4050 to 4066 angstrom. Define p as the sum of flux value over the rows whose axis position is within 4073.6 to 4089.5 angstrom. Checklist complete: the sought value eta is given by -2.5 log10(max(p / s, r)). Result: -6.08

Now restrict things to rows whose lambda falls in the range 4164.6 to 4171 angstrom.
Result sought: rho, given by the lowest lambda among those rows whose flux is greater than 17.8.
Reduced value 4165.09 angstrom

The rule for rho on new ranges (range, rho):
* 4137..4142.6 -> 4137.37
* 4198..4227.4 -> 4203.63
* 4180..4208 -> 4180.46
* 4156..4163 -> 4159.34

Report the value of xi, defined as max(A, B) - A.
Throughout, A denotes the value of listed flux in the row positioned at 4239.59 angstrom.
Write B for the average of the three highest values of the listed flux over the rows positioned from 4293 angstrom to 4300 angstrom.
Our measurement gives 0.7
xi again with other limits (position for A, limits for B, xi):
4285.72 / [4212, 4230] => 5.1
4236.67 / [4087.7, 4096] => 7.6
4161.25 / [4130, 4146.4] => 0.0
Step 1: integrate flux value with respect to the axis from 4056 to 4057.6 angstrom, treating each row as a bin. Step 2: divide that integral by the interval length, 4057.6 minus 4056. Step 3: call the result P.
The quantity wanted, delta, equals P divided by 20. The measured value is 0.83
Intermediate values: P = 16.6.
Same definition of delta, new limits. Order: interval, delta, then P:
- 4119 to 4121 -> 0.95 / 19.0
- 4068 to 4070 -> 0.87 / 17.5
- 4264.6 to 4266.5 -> 1.00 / 19.9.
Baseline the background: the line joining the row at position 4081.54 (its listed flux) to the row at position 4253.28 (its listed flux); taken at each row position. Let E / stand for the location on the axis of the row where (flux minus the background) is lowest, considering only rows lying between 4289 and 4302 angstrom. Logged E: 4299.56 angstrom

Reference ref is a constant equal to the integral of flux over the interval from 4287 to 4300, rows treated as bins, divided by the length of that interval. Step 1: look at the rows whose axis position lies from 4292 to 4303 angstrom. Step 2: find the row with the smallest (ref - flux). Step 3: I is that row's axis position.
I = 4295.60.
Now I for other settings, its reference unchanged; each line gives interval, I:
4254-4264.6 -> 4257.20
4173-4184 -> 4180.46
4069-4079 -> 4073.09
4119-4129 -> 4125.95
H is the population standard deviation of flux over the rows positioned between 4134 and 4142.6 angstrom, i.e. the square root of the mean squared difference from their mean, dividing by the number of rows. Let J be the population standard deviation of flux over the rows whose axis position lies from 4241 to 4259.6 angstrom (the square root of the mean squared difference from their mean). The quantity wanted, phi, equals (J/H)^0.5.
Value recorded 1.10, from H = 1.70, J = 2.0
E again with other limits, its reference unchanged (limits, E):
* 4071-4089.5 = 4072.15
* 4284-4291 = 4289.67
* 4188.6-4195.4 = 4189.13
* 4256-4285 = 4271.93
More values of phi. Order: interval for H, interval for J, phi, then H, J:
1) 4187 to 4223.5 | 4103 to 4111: 0.86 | 2.19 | 1.6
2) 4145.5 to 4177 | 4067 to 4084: 1.22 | 1.81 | 2.7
